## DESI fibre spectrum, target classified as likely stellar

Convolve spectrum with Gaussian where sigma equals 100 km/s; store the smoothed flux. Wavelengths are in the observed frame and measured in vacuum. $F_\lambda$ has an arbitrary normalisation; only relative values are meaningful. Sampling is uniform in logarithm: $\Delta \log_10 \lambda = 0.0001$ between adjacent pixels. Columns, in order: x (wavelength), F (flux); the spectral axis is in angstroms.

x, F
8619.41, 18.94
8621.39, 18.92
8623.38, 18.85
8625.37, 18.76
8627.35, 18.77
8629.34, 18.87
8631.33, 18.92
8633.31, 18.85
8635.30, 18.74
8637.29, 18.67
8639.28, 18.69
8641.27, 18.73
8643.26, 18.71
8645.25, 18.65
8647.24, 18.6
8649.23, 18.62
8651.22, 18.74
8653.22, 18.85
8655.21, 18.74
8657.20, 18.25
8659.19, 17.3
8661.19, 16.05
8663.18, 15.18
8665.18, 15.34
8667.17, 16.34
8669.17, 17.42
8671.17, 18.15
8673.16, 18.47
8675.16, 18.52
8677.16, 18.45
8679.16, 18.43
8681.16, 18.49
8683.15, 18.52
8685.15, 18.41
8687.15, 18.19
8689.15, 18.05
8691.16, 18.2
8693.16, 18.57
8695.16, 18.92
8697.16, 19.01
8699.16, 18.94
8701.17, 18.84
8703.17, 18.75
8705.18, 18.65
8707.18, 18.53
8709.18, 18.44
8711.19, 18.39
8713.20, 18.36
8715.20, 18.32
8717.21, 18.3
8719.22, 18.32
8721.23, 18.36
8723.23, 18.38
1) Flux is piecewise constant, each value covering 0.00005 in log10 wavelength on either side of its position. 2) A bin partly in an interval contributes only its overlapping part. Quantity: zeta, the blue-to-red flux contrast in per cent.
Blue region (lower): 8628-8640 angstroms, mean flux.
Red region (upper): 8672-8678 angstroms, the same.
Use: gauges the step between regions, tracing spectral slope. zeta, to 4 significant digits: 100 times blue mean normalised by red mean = 101.7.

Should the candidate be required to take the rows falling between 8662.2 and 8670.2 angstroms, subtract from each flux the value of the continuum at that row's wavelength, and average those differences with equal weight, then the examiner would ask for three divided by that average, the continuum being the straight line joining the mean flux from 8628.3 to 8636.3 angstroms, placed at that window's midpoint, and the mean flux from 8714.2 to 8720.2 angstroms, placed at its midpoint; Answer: -1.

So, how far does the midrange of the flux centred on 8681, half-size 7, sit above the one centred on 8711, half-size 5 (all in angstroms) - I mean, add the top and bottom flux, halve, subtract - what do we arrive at -0.07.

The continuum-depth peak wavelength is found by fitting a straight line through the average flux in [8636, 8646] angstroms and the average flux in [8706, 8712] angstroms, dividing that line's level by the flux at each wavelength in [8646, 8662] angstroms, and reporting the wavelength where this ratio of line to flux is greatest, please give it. 8661.19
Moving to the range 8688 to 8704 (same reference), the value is 8689.15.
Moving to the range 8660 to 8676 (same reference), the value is 8663.18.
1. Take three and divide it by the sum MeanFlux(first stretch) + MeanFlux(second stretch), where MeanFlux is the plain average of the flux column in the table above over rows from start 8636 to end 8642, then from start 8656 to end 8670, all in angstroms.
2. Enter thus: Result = 0.0851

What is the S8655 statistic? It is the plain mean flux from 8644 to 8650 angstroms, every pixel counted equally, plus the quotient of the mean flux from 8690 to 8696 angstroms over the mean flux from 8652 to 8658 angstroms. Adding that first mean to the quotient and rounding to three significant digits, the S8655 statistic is 19.6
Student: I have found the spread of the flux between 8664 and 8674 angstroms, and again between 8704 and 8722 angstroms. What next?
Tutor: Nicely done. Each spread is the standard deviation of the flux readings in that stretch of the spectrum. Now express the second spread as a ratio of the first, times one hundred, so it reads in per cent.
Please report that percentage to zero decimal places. 9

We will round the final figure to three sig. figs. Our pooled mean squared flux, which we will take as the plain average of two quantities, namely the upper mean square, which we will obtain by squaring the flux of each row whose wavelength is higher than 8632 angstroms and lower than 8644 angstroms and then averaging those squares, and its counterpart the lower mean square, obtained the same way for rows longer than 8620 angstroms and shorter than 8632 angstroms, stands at 353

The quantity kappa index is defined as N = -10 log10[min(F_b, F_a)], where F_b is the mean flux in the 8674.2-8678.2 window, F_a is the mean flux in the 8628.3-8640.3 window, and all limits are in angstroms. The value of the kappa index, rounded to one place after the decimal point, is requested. -12.7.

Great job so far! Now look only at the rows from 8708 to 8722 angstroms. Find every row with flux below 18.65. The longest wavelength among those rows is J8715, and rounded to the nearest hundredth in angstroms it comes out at 8721.23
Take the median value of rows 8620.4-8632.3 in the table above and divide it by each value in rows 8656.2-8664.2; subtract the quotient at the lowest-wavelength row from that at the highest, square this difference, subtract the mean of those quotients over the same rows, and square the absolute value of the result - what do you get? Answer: 1.19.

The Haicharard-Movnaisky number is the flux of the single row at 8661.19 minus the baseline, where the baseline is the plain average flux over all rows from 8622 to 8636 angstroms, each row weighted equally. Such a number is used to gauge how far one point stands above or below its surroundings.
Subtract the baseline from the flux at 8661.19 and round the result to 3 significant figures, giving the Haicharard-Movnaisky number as -2.77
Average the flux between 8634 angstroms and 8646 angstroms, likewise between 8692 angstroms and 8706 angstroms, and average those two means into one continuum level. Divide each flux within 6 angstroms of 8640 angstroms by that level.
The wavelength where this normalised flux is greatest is 8635.30 angstroms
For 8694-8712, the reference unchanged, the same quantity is 8697.16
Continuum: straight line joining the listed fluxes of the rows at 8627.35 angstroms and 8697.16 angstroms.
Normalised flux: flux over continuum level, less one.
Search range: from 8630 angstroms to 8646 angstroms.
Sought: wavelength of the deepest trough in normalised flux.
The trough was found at 8645.25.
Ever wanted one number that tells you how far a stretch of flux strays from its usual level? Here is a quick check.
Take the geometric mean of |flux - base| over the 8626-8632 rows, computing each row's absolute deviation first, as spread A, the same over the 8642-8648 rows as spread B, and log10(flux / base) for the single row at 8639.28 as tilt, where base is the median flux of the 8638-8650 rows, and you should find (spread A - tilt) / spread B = 4.46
